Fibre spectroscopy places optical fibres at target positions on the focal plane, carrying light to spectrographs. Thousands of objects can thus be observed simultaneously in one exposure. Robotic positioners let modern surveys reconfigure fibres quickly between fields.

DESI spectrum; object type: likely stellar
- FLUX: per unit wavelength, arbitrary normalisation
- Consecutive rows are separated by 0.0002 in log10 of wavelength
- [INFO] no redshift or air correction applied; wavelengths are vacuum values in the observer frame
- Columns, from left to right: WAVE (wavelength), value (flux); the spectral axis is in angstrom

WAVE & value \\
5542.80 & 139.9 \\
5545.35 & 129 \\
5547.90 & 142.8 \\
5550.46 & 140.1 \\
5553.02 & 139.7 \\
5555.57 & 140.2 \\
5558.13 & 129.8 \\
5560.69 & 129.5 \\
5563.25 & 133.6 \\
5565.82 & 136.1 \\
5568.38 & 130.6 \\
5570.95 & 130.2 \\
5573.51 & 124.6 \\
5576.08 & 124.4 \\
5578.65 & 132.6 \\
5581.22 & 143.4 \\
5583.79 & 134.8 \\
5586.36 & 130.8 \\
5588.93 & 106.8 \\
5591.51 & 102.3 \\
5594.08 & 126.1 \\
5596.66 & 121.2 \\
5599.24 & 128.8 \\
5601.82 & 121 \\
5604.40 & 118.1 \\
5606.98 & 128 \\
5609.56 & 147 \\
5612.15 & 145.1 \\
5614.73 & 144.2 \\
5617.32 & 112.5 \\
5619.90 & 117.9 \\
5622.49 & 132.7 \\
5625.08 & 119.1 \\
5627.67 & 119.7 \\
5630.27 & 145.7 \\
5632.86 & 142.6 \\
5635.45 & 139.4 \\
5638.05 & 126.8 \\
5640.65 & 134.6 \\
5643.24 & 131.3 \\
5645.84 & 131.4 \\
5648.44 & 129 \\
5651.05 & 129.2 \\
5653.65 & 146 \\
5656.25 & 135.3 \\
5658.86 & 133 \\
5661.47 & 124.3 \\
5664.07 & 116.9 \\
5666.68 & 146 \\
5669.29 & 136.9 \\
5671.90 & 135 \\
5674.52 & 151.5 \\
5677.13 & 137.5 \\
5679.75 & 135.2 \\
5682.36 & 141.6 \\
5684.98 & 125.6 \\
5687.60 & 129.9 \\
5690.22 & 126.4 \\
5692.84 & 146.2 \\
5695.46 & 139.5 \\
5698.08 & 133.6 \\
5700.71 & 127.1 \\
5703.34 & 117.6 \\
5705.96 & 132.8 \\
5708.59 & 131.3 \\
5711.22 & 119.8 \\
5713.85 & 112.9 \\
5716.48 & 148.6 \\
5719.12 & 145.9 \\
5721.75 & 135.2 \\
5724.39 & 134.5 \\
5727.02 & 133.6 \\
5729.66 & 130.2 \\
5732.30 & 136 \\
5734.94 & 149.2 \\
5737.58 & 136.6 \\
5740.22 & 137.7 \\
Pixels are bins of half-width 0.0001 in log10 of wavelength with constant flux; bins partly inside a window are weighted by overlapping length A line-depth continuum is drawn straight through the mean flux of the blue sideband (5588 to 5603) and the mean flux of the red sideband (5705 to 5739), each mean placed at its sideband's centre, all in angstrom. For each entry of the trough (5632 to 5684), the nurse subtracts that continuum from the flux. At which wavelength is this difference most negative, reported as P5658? 5664.07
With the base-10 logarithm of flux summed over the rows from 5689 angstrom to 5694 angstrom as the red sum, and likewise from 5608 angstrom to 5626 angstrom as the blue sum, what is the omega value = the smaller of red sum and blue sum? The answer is 4.3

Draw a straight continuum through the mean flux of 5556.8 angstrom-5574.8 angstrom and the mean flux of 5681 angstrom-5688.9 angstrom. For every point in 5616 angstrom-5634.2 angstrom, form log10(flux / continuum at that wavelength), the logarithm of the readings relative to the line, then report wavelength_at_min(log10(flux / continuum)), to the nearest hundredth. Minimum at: 5617.32 angstrom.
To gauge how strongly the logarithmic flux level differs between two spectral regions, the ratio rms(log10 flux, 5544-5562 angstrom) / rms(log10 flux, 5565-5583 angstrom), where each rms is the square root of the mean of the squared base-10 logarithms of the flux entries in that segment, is 1.01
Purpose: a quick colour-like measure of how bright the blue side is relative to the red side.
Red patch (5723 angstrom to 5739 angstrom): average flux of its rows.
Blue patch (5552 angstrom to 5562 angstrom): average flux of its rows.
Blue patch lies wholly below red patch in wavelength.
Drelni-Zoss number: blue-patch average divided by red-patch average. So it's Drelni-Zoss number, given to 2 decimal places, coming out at 0.99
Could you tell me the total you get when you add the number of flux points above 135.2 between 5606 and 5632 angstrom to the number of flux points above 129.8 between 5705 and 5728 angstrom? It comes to 11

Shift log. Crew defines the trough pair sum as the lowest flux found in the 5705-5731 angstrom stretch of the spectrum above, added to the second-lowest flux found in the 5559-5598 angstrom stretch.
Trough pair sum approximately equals 220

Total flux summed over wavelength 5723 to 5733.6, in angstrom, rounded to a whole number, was 534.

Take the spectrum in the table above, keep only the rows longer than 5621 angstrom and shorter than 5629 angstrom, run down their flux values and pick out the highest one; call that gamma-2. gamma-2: 132.7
